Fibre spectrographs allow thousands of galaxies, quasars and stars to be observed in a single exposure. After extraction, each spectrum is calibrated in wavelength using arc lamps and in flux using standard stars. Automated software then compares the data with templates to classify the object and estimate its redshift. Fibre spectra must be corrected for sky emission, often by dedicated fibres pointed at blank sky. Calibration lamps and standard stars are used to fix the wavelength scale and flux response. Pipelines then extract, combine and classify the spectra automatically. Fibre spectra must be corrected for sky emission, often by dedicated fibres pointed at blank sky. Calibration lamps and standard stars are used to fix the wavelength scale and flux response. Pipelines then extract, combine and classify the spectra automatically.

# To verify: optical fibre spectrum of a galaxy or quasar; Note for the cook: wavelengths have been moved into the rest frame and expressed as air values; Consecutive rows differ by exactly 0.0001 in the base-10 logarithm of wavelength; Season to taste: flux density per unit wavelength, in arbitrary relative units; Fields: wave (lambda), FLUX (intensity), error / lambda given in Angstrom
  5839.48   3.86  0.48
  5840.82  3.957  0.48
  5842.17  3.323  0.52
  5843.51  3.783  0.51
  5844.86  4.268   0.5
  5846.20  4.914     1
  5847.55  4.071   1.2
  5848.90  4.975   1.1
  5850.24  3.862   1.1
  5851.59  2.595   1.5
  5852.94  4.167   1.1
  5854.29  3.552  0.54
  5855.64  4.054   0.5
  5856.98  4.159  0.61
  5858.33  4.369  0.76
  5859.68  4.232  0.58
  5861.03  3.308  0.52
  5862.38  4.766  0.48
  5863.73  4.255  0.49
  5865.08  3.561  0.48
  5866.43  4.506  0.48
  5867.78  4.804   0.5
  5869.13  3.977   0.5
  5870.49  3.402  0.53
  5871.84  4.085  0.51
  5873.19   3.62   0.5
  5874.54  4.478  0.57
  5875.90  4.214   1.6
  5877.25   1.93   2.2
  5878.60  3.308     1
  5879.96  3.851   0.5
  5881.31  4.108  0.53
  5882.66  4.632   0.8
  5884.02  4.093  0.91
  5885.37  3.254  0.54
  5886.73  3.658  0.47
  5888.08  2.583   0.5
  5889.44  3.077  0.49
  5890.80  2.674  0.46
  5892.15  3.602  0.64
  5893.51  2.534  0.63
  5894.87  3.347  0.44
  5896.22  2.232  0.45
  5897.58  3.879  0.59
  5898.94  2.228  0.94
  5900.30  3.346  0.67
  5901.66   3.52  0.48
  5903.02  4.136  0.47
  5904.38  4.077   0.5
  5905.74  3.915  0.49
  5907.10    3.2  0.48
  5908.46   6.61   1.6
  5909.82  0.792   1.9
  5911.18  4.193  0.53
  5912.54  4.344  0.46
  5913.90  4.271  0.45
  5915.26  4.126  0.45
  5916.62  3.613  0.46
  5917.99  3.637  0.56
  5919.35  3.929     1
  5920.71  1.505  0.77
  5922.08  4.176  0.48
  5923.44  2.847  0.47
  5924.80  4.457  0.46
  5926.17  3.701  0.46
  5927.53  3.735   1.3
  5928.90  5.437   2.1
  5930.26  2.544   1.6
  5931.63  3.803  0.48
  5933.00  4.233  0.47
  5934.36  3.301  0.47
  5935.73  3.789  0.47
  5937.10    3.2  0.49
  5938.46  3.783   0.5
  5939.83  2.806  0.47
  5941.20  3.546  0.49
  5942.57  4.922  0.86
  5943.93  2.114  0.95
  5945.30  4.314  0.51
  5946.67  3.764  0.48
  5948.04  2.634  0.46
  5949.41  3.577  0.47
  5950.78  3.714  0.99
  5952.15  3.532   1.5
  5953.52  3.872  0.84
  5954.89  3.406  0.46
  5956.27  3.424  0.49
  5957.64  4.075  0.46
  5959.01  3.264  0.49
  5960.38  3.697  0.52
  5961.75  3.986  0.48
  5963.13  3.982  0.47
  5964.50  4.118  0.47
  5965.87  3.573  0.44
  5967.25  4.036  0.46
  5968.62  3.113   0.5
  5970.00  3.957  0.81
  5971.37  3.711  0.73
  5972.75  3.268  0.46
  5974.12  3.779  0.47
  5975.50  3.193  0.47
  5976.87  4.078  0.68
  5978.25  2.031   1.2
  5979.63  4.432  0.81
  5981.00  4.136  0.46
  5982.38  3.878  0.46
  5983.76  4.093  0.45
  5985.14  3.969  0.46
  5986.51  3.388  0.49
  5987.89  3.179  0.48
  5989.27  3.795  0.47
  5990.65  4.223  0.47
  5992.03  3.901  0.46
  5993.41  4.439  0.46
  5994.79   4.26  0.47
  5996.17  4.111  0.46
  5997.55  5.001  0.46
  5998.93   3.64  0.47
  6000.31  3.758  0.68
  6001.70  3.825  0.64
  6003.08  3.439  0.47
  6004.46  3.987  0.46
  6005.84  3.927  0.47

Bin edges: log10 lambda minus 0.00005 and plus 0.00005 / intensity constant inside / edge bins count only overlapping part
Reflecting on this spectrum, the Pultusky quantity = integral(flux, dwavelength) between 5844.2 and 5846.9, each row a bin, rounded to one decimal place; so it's 12.4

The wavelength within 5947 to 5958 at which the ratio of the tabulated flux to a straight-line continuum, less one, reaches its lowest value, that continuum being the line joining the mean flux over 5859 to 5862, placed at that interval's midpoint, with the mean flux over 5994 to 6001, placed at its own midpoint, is 5948.04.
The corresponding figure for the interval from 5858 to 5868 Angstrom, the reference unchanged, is 5861.03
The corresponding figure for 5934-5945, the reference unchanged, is 5943.93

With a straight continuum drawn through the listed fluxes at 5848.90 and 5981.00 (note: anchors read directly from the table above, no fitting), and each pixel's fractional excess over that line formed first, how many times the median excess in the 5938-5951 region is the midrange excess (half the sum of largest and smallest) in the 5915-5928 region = 2.1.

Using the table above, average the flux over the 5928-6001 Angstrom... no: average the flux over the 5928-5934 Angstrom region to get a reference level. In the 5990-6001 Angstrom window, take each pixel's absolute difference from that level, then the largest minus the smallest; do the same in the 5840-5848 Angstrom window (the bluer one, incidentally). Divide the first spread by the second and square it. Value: 1.1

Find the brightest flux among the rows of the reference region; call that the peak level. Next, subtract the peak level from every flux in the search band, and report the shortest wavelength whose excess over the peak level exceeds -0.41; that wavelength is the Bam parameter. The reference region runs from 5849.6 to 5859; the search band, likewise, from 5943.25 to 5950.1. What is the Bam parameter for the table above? 5945.30 Angstrom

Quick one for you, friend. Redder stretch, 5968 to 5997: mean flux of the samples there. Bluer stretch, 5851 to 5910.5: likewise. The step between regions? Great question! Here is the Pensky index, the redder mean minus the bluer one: 0.11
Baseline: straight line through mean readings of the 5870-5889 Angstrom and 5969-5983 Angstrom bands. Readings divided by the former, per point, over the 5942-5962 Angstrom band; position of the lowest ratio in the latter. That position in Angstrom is 5943.93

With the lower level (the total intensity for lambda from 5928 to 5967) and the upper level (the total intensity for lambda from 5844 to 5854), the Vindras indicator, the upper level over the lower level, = 0.28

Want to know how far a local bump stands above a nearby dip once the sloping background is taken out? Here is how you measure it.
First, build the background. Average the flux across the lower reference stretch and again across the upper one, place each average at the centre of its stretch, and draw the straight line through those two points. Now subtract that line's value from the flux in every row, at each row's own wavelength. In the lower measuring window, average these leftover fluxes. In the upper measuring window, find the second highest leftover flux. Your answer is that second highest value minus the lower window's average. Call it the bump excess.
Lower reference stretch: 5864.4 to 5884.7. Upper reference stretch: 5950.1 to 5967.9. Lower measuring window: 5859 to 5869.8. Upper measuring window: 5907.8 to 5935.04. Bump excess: 1.38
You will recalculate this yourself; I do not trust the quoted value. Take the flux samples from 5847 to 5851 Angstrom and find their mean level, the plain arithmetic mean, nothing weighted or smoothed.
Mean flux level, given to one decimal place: 4.3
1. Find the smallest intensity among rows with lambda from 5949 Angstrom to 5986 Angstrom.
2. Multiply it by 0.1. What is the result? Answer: 0.20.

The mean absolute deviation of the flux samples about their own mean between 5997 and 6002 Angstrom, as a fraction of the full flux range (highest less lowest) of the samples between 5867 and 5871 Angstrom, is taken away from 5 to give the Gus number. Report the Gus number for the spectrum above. 4.66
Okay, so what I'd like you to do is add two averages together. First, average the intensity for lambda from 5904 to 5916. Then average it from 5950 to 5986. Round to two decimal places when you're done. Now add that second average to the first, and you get 7.65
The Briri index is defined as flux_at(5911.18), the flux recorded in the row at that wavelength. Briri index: 4.193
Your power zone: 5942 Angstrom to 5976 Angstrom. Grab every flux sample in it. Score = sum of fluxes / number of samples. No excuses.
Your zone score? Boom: 3.64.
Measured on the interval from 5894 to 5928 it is 3.59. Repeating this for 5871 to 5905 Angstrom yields 3.46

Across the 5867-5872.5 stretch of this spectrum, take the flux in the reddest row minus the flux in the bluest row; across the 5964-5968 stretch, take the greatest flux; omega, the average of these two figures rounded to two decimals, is 1.70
